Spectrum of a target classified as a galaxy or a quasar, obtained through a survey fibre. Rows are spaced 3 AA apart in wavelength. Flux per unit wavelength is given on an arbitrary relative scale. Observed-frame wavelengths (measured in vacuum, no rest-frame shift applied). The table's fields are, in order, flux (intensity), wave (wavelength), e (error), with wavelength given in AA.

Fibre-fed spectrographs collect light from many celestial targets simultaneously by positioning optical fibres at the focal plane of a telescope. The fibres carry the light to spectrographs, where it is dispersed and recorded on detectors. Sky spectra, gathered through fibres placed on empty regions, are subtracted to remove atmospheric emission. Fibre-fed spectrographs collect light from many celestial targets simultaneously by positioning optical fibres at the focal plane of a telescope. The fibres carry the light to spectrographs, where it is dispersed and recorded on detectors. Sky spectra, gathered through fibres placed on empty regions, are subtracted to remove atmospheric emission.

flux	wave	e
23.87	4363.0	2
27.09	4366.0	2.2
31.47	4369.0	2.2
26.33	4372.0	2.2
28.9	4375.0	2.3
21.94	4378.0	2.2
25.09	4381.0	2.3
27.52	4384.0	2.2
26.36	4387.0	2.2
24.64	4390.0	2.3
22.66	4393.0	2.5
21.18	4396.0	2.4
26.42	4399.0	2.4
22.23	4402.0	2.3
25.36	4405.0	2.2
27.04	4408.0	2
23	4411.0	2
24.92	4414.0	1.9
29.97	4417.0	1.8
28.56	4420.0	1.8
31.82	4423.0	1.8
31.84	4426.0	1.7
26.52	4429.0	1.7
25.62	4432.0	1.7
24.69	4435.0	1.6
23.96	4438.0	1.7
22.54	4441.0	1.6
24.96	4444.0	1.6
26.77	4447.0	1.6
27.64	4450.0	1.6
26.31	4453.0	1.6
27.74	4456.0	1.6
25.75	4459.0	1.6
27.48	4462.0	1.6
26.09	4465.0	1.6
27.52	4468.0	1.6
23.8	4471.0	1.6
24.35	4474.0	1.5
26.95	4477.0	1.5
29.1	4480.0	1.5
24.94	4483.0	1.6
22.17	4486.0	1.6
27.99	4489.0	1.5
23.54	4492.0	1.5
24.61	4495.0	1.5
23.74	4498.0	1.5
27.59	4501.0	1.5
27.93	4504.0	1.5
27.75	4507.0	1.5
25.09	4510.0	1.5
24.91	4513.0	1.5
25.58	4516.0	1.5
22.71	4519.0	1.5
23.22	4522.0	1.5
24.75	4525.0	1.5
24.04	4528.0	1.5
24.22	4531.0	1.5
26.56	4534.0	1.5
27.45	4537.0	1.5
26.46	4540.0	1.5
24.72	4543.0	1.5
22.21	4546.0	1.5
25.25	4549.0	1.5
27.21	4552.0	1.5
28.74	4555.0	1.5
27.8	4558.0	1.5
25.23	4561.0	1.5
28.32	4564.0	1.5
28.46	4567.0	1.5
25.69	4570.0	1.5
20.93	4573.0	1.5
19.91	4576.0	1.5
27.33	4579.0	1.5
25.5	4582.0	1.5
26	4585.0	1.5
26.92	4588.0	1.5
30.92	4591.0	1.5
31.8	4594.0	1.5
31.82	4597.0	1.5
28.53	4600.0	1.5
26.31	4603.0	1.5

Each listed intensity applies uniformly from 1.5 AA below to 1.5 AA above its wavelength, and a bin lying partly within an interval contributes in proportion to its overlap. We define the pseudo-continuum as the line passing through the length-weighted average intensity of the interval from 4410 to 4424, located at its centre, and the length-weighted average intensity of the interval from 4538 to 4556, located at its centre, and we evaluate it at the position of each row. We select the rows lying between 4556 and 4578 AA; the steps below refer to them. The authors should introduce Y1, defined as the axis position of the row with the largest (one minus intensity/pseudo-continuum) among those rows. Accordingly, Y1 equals 4576.0 AA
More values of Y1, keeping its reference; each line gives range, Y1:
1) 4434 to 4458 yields 4441.0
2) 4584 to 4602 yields 4585.0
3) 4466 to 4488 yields 4486.0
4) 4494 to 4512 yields 4498.0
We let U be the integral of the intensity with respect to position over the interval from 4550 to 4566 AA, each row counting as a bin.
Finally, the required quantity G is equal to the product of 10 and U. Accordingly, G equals 4388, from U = 439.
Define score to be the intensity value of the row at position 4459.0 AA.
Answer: 25.75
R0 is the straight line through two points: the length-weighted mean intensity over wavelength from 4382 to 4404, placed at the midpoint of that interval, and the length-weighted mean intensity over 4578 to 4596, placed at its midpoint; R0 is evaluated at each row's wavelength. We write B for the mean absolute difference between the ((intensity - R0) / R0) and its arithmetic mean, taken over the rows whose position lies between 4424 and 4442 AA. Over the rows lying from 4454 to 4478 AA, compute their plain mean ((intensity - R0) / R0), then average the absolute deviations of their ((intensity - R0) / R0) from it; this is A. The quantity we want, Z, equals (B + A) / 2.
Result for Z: 0.07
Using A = 0.05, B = 0.091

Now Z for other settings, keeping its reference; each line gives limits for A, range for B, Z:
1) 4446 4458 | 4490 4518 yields 0.04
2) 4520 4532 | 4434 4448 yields 0.03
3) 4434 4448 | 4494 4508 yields 0.05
